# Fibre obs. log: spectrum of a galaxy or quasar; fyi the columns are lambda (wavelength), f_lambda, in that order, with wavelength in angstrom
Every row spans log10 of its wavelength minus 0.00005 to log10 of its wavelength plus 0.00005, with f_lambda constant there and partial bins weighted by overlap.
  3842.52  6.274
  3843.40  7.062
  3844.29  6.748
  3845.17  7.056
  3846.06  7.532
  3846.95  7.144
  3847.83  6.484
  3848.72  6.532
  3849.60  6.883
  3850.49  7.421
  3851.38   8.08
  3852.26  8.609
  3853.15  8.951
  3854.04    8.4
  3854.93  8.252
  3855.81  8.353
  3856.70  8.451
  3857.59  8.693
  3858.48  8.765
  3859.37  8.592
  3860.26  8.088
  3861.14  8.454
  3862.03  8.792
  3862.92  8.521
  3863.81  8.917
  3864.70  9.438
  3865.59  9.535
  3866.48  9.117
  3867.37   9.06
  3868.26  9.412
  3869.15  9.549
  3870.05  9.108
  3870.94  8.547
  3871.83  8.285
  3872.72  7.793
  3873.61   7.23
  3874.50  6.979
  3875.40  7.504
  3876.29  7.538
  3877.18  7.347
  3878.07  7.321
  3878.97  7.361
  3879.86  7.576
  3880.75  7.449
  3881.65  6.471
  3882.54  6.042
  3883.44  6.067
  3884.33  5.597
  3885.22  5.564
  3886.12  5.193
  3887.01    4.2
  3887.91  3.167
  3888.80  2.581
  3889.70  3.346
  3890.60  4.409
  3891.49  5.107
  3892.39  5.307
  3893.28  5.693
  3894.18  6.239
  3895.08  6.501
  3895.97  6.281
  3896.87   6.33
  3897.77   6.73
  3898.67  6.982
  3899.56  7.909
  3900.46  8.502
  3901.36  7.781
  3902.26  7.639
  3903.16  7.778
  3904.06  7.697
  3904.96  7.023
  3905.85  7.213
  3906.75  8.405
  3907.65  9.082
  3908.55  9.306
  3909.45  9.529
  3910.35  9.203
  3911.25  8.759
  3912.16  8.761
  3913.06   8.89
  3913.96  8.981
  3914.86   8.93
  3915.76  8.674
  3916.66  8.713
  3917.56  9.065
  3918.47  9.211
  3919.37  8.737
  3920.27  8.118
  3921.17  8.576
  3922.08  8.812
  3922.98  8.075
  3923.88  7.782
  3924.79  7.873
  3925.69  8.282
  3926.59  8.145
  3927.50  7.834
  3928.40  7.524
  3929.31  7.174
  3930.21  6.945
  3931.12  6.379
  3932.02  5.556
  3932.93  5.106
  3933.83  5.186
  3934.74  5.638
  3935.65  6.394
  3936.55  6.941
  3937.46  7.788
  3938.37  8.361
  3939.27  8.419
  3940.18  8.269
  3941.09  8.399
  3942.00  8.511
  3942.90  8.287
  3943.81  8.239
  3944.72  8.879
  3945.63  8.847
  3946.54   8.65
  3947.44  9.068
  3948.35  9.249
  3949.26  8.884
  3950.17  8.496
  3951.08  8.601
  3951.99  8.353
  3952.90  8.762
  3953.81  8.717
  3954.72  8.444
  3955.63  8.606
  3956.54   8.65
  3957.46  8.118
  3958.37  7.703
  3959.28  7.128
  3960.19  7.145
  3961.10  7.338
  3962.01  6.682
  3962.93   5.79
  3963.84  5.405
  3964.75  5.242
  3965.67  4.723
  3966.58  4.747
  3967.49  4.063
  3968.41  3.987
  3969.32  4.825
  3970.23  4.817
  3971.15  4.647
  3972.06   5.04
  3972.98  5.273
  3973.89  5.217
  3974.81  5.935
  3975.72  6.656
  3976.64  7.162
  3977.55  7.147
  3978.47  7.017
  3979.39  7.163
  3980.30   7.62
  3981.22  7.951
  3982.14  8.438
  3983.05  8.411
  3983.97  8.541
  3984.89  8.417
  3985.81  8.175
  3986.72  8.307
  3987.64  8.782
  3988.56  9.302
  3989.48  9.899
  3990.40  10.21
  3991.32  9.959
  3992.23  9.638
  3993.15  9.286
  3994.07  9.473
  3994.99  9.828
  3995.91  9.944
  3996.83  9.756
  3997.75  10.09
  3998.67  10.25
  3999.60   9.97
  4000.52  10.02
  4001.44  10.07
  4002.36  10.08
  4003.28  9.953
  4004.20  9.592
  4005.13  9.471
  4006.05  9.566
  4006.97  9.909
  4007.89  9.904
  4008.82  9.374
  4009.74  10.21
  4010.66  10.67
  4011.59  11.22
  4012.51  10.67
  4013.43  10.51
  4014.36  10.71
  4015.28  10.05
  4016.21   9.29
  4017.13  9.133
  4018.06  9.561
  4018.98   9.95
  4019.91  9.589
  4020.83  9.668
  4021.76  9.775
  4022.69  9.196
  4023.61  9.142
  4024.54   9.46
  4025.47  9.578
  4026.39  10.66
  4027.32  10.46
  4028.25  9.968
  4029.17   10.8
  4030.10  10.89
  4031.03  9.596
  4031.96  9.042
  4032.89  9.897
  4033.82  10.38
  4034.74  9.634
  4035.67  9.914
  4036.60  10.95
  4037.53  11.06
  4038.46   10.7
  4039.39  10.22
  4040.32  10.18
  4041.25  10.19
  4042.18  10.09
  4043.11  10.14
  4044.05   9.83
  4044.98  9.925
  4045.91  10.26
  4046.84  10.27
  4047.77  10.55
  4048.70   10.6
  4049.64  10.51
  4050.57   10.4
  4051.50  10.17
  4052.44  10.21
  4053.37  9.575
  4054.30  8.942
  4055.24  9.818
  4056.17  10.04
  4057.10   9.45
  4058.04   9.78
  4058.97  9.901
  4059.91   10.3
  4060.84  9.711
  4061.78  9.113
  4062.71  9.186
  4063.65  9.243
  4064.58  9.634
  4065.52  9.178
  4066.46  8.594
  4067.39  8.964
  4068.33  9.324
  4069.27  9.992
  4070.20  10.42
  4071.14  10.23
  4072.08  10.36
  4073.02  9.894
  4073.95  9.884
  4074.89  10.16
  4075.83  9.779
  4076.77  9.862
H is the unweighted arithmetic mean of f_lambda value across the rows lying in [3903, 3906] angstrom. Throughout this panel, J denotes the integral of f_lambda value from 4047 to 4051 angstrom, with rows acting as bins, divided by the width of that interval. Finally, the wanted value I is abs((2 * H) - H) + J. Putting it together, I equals 18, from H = 7.4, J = 10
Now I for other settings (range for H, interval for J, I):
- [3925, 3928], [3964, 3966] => 13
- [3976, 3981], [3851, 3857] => 16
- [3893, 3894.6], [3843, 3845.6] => 13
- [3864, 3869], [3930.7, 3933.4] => 15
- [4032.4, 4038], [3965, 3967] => 15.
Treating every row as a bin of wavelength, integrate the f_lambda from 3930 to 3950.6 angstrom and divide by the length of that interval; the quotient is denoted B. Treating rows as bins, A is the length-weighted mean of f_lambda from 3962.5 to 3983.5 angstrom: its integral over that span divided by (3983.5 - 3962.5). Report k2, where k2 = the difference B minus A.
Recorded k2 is 2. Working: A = 6.0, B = 7.7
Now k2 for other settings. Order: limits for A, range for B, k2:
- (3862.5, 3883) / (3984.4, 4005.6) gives 1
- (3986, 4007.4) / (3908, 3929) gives -1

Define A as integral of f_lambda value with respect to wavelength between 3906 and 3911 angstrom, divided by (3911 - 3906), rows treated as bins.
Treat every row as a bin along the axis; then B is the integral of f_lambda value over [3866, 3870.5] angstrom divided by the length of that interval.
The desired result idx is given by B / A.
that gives 1.0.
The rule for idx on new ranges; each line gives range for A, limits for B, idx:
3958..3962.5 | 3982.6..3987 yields 1.2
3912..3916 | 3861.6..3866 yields 1.0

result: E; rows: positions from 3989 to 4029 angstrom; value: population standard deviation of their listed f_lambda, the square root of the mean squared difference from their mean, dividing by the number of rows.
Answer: 0.5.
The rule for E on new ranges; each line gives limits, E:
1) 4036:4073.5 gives 0.6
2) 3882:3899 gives 1.2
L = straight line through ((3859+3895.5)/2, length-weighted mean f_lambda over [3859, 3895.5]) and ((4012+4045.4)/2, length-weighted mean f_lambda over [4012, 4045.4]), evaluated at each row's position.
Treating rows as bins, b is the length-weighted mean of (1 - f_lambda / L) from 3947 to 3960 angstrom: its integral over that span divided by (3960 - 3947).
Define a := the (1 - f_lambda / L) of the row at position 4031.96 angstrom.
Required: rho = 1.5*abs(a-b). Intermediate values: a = 0.10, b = 0.01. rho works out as 0.14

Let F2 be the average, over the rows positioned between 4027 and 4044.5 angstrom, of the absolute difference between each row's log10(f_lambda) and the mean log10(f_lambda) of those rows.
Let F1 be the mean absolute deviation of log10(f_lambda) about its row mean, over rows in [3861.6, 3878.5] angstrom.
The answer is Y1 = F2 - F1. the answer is -0.024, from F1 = 0.041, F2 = 0.02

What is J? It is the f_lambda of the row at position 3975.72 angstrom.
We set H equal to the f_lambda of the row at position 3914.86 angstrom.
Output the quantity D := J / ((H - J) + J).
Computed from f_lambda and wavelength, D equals 0.75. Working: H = 8.93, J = 6.656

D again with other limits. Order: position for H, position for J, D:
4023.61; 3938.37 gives 0.91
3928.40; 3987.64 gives 1.17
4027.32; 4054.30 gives 0.85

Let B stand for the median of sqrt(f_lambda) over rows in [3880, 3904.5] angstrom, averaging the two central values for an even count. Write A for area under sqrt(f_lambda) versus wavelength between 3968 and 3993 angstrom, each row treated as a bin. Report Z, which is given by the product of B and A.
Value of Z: 168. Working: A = 67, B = 2.50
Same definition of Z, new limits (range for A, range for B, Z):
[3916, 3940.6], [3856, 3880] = 197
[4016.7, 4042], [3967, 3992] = 214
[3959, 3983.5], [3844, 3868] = 175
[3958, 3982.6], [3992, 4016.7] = 191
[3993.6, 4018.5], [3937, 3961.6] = 228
